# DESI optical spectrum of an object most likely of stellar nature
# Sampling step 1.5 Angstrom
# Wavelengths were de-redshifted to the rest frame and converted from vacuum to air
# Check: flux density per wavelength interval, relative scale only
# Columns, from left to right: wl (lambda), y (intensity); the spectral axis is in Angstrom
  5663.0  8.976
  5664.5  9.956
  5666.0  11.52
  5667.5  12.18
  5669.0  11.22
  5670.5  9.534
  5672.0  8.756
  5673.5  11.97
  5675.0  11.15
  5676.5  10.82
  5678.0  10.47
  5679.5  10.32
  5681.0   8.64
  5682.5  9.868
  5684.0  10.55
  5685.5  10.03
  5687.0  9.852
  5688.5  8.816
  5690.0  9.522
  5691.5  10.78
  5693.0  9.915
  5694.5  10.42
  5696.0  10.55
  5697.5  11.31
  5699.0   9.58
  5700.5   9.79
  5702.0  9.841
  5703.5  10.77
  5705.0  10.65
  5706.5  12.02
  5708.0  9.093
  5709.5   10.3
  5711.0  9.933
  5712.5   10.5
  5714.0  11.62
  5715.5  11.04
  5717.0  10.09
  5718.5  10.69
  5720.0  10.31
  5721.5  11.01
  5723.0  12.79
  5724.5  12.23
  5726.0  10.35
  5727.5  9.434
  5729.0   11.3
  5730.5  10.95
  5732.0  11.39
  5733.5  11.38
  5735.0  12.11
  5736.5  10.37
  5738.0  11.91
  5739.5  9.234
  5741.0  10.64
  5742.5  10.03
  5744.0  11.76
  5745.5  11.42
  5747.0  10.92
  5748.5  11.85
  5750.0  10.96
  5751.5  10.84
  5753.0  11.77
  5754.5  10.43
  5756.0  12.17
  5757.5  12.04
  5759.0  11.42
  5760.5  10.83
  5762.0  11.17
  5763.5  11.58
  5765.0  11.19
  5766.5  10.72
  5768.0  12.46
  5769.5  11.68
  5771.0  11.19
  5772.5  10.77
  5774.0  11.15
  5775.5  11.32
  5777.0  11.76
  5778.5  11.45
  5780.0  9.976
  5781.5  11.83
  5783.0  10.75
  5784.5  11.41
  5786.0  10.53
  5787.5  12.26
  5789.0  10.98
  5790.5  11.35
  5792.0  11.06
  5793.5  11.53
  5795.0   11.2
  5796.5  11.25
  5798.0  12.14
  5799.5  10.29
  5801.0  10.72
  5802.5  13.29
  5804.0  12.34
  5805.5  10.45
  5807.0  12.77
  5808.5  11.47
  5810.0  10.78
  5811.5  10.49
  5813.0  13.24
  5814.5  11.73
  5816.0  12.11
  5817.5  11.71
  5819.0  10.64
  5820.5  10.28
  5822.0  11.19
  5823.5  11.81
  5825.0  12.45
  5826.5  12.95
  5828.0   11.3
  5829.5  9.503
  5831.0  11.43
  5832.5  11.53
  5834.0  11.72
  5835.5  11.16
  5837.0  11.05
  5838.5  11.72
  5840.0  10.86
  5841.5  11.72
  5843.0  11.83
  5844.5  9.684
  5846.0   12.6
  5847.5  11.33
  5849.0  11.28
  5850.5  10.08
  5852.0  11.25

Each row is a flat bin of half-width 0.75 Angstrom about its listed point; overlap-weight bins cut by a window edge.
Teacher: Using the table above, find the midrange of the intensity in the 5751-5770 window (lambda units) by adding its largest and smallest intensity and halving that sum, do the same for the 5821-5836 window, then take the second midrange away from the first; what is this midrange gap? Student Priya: 0.22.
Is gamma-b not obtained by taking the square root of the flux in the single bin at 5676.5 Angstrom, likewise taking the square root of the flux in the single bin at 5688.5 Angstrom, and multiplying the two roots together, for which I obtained 9.8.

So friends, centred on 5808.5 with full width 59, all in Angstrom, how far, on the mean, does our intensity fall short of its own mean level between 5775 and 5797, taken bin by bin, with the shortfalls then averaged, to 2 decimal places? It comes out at -0.16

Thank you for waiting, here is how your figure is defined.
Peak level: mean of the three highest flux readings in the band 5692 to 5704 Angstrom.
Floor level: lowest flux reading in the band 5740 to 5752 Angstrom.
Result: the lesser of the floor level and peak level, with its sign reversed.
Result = -10.0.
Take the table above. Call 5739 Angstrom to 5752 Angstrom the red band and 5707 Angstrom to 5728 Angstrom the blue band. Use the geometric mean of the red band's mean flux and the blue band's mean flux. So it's 10.8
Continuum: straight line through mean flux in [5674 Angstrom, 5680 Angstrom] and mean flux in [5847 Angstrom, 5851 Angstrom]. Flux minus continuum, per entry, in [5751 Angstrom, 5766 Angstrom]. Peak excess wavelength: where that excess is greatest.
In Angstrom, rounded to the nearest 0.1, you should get 5756.0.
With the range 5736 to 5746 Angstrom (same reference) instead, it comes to 5738.0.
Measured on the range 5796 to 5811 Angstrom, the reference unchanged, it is 5802.5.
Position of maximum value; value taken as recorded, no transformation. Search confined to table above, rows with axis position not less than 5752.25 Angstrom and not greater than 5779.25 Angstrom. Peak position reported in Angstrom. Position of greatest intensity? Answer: 5768.0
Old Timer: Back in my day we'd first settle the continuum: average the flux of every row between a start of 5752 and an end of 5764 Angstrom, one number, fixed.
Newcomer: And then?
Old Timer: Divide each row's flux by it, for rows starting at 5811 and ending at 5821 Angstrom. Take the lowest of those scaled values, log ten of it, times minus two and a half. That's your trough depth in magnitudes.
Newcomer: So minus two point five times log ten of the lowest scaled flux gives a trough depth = 0.11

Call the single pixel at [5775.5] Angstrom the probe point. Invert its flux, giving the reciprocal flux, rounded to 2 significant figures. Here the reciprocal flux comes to 0.088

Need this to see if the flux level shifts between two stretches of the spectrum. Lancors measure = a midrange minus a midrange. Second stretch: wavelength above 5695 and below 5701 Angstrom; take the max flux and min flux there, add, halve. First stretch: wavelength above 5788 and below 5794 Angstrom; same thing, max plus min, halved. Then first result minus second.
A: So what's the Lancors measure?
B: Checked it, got 0.8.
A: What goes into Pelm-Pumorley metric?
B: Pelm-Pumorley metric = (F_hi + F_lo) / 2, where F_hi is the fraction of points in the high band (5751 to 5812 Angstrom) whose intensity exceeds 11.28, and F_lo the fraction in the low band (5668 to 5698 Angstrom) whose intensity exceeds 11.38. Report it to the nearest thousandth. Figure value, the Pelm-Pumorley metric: 0.269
